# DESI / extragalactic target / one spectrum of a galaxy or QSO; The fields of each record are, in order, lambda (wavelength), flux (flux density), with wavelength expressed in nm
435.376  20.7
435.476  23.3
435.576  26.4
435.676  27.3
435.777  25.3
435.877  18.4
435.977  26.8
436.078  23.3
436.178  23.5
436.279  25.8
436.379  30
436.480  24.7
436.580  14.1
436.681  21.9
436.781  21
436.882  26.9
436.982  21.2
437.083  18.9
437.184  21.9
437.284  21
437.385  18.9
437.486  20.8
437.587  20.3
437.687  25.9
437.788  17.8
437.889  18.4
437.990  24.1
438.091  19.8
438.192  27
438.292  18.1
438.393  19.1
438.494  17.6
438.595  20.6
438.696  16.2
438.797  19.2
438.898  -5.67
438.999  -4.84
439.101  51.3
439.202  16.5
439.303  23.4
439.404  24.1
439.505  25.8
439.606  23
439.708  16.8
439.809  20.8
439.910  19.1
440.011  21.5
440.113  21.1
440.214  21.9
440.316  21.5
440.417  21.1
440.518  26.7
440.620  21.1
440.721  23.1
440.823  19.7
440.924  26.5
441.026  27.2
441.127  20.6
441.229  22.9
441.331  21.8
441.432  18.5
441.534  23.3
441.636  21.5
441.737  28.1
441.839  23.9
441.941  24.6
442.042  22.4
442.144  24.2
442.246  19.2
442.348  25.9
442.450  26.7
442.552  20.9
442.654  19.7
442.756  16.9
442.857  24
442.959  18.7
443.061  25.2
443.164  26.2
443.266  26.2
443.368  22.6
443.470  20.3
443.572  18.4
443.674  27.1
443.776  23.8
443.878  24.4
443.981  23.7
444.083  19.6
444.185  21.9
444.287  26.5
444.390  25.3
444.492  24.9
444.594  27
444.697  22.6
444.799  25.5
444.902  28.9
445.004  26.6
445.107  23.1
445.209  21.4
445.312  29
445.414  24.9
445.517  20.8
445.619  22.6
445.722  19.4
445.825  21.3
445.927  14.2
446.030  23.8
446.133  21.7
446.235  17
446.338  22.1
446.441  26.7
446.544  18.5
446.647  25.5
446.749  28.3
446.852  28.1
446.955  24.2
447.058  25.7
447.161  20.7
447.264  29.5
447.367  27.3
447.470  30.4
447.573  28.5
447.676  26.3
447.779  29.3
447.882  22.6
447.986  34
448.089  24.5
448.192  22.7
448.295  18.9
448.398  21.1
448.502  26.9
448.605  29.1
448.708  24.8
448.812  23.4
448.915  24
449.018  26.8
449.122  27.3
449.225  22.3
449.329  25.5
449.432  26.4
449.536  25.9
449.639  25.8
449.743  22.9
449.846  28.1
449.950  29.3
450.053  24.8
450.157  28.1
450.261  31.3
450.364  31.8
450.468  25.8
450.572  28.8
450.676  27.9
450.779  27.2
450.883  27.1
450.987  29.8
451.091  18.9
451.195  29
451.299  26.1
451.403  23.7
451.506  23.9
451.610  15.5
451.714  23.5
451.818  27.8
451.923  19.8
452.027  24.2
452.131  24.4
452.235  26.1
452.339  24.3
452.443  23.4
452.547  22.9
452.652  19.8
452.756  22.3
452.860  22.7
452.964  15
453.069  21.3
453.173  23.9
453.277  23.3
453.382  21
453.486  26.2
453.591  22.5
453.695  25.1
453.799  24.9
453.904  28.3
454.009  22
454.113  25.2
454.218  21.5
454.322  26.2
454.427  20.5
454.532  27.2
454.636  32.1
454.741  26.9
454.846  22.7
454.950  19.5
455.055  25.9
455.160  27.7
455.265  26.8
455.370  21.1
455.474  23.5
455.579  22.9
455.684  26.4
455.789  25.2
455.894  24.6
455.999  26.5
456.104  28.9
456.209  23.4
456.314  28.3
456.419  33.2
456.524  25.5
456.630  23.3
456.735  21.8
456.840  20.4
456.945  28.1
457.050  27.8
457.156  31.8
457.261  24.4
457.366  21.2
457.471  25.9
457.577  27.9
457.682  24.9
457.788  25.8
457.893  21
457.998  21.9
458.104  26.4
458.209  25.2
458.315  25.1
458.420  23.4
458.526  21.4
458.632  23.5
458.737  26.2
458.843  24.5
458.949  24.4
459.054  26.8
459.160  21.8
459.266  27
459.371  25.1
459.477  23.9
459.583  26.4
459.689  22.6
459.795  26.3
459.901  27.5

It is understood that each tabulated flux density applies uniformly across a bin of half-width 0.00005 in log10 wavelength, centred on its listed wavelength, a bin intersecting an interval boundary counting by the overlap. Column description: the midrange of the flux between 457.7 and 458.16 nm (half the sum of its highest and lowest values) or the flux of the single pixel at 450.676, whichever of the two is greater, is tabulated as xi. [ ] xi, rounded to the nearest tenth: 27.9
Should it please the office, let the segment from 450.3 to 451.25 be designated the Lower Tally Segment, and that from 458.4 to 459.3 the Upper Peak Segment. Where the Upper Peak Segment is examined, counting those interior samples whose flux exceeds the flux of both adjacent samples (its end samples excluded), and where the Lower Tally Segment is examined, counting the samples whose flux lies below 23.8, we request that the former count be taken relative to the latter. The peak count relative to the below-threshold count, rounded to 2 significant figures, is 2.0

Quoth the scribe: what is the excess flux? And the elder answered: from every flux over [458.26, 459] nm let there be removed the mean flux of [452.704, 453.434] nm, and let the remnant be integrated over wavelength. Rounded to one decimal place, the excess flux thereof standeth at 2.0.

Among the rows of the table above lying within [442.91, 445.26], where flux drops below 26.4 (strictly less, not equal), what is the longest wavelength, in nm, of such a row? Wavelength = 445.209 nm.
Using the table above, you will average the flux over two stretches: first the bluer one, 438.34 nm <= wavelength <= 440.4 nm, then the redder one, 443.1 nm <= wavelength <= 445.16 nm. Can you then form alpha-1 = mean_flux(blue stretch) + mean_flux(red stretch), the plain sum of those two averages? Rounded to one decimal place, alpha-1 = 43.7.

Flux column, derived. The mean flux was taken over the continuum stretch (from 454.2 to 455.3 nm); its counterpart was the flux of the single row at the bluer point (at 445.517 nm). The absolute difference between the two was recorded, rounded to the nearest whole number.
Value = 4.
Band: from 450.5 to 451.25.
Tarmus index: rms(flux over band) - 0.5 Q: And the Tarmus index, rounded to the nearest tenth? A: 26.7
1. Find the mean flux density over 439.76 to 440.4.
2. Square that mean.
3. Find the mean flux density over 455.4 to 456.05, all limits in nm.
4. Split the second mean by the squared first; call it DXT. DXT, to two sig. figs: 0.056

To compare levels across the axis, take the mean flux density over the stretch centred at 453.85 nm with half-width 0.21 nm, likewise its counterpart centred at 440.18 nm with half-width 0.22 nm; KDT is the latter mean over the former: 0.86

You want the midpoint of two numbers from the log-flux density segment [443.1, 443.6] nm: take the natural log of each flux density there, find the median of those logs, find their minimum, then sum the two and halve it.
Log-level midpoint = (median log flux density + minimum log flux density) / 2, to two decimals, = 3.02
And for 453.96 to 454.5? 3.06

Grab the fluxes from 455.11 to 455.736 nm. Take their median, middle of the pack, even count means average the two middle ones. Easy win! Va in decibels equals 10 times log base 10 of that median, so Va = 14.0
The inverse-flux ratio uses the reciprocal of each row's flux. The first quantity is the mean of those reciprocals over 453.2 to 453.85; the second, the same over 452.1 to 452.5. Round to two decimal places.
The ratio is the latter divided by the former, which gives 0.97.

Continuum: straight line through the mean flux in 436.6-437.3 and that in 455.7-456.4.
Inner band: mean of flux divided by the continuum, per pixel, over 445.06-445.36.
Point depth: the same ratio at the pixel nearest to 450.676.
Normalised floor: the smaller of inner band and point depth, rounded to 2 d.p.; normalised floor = 1.03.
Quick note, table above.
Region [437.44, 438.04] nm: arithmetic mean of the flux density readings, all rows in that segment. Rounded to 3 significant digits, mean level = 21.2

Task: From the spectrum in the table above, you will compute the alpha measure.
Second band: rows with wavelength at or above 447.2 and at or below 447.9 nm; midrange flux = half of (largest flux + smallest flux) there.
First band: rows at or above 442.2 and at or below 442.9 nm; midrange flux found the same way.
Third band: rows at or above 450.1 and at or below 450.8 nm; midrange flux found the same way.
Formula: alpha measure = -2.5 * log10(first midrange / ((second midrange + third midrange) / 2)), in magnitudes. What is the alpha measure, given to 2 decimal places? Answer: 0.26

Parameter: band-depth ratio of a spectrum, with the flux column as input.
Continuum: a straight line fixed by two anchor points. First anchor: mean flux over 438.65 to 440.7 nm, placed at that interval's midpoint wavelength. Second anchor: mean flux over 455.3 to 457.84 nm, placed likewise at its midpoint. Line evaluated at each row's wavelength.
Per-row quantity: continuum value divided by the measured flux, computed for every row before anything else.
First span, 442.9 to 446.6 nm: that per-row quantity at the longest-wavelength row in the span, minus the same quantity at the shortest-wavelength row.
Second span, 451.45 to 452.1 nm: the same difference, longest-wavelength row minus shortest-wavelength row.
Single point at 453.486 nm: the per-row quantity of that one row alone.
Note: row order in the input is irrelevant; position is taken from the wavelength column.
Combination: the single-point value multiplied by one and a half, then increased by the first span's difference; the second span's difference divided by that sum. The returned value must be 0.0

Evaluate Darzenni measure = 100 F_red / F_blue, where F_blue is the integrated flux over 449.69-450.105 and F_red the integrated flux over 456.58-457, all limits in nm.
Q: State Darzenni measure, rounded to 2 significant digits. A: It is 90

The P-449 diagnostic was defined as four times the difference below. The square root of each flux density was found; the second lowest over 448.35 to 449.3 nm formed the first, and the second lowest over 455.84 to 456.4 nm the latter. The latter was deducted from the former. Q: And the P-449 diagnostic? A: -1.0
